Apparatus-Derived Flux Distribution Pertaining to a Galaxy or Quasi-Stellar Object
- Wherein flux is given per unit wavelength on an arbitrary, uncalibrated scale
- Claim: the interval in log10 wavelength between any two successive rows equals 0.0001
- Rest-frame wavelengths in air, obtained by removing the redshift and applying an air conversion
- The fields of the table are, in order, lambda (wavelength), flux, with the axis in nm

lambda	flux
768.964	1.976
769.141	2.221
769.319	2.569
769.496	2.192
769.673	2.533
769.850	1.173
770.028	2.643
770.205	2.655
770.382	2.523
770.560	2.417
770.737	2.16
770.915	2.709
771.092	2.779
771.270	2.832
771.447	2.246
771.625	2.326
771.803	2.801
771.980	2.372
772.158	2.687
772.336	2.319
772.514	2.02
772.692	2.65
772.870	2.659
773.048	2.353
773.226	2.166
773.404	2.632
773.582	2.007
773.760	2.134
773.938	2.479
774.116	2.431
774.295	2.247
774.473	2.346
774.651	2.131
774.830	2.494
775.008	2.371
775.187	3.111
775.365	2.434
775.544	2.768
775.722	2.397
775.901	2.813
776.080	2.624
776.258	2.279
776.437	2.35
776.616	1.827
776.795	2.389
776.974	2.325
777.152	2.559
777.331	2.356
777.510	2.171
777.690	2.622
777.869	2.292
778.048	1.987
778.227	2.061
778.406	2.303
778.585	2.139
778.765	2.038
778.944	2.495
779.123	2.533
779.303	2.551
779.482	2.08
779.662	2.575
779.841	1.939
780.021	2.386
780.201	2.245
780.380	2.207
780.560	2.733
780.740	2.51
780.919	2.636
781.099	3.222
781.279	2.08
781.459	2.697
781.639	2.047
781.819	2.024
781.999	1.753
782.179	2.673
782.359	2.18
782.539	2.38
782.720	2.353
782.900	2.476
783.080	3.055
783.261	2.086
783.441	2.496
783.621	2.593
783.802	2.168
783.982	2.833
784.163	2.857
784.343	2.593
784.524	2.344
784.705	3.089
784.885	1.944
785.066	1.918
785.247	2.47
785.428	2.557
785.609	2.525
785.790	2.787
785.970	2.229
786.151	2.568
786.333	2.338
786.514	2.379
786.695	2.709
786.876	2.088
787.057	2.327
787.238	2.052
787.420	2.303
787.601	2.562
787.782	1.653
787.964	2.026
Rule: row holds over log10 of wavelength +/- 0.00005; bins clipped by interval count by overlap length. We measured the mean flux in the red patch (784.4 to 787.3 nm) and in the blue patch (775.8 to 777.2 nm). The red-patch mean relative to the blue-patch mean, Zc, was 1.00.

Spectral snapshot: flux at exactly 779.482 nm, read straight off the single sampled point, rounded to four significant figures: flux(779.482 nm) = 2.080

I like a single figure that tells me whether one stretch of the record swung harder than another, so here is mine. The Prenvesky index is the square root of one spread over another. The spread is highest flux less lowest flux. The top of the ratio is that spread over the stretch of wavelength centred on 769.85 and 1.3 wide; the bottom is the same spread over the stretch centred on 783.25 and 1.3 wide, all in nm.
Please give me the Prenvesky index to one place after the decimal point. 1.2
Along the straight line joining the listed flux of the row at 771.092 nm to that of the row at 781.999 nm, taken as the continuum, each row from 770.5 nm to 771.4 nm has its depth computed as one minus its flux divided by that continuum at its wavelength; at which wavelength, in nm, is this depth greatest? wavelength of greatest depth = 770.737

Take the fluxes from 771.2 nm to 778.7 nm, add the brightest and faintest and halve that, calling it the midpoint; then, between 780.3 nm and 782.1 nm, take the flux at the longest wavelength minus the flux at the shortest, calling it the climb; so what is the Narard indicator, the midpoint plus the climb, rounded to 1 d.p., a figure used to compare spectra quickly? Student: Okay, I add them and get 2.0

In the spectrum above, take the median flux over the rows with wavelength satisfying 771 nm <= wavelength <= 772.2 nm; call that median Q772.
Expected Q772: 2.69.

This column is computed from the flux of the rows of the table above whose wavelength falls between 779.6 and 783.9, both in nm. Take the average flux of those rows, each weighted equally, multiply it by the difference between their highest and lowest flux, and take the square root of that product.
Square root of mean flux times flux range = 1.88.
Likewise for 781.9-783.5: 1.76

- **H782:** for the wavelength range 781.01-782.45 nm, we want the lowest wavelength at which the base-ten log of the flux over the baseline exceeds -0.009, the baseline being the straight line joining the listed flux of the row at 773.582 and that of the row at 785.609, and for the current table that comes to 781.099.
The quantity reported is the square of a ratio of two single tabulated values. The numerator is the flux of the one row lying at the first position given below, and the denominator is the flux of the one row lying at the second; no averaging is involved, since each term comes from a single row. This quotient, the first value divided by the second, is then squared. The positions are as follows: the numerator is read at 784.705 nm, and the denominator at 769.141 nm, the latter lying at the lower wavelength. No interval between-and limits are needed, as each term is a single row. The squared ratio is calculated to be 1.9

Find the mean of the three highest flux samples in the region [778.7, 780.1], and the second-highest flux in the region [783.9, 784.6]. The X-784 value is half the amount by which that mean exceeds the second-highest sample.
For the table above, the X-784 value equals -0.14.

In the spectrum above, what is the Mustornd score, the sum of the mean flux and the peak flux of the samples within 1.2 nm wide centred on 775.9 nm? 5.3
